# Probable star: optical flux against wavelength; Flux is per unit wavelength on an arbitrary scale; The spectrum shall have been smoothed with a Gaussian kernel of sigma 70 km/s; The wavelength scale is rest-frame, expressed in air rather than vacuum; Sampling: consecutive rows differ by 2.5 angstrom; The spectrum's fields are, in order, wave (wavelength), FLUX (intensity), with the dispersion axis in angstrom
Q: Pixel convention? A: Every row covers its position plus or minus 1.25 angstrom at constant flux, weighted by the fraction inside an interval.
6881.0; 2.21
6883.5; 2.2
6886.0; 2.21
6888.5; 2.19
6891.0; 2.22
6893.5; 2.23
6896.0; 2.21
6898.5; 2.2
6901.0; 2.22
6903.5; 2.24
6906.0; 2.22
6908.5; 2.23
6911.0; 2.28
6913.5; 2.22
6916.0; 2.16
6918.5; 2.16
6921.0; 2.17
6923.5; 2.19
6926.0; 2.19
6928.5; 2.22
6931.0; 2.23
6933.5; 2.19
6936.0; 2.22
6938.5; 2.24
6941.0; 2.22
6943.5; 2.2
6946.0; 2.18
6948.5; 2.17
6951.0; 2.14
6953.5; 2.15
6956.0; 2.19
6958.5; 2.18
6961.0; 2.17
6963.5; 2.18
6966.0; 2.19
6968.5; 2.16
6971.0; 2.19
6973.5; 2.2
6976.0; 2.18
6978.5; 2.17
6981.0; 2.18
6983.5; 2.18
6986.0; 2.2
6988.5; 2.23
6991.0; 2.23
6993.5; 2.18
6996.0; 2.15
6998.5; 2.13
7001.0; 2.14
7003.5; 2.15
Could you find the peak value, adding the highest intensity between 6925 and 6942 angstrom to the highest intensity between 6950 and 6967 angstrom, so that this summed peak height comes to 4.43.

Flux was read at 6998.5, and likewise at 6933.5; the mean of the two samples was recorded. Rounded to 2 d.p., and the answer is 2.16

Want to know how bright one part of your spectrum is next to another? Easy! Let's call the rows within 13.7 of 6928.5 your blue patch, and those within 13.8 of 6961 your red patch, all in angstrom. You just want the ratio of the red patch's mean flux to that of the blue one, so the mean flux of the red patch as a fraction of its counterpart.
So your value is 0.989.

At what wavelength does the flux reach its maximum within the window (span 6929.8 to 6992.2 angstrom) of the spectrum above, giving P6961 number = 6938.5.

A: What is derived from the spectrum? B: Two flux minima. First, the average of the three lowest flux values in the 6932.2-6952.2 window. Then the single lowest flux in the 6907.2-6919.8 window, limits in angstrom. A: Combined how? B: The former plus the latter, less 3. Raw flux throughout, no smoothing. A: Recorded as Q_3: 1.323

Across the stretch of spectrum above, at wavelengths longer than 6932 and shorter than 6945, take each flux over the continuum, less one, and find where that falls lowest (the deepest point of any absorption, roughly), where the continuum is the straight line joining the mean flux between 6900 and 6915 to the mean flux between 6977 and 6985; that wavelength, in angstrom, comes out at 6933.5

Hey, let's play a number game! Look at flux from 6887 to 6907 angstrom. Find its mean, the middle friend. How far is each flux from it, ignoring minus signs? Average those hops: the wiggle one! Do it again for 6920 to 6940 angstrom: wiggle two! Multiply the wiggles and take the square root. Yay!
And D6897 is 0.0161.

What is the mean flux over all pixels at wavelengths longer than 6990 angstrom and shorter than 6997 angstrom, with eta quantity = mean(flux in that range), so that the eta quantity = 2.19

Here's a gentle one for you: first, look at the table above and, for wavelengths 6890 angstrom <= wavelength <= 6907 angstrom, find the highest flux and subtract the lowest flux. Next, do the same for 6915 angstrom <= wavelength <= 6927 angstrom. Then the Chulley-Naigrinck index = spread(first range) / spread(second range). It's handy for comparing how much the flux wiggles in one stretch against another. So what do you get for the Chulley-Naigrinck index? 1.33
